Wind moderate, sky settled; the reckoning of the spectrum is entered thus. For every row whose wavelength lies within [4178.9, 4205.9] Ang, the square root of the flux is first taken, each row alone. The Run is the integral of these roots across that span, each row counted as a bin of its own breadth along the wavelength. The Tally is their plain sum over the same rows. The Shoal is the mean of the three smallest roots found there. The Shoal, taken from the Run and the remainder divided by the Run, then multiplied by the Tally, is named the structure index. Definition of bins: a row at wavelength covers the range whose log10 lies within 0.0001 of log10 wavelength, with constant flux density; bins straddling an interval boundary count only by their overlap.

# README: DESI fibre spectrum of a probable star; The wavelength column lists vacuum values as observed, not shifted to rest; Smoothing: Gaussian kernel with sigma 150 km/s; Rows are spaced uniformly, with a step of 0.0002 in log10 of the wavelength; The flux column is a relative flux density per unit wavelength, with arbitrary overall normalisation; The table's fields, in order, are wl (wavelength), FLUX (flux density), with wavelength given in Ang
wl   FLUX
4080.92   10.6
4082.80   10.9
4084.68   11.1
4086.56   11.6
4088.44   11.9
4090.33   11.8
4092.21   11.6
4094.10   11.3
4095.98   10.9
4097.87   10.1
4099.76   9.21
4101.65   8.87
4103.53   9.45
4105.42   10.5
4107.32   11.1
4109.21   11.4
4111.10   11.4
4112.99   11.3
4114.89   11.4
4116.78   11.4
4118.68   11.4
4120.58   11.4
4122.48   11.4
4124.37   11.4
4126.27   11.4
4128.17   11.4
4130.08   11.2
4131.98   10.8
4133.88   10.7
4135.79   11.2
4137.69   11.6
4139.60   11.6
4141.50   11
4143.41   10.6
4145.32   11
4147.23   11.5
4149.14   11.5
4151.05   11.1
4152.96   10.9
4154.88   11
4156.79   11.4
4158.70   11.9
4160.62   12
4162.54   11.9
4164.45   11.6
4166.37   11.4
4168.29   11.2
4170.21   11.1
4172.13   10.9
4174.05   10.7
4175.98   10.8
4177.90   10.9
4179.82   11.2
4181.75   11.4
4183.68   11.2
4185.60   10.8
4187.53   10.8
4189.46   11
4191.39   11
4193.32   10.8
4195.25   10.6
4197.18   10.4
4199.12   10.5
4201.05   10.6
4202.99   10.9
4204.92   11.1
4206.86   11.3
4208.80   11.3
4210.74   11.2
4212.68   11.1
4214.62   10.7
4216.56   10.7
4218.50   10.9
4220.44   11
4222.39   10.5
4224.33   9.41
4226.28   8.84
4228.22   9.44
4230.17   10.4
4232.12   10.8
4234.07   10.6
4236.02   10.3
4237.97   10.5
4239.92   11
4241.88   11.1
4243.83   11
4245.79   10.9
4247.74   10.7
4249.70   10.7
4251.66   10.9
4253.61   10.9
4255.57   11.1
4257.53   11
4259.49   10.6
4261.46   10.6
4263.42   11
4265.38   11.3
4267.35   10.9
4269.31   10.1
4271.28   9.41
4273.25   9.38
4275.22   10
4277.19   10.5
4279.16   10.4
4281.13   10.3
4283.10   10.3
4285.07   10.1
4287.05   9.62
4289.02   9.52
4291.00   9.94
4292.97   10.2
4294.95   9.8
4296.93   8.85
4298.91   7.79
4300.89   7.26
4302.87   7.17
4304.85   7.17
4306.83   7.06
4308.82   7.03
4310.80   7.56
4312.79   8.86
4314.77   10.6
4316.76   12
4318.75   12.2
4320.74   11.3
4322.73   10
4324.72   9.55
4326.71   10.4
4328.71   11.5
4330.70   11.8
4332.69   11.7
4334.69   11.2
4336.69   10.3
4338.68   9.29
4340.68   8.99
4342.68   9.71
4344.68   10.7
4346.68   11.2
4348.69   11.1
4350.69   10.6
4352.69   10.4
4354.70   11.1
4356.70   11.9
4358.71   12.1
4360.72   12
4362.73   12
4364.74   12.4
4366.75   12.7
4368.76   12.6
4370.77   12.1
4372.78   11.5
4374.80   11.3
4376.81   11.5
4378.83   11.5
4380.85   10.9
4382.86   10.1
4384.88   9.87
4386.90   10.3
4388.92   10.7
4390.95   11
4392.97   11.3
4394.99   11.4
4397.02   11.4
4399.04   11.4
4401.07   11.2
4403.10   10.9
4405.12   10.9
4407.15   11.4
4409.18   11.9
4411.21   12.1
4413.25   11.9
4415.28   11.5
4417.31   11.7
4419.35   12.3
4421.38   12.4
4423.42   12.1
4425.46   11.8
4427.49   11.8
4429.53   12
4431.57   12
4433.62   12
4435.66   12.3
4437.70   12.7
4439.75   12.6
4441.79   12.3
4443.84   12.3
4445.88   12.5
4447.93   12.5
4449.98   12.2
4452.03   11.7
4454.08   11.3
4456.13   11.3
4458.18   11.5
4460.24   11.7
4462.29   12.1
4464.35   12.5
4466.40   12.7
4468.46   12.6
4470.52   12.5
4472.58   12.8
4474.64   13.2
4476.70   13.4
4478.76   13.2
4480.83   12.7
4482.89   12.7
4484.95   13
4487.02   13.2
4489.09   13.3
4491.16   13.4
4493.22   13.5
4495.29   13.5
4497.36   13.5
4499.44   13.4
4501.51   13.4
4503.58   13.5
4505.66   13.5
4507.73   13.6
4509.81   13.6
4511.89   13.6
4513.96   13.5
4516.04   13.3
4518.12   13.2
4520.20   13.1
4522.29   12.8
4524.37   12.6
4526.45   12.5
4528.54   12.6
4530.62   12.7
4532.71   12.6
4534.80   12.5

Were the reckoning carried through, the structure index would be 44.5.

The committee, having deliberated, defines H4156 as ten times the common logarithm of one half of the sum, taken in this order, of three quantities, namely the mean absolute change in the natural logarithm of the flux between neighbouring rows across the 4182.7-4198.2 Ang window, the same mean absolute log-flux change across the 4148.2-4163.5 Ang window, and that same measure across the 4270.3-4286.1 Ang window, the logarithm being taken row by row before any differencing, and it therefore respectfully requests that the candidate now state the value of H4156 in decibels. -15.2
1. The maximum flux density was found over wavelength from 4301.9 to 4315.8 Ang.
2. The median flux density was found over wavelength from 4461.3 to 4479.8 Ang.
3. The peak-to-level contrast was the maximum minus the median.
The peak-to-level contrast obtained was -2.1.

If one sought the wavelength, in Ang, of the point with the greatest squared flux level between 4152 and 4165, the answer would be 4160.62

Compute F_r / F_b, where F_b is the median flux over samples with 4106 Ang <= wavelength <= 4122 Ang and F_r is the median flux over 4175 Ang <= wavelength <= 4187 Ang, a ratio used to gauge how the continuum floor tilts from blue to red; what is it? 0.97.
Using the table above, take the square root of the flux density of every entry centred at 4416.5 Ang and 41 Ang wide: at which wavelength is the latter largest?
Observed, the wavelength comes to 4421.38 Ang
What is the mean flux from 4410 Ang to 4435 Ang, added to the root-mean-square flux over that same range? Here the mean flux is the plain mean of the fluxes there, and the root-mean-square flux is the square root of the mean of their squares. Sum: 23.9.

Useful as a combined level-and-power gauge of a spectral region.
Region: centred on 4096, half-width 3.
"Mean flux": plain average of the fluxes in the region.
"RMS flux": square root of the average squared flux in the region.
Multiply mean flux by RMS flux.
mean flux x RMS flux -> 116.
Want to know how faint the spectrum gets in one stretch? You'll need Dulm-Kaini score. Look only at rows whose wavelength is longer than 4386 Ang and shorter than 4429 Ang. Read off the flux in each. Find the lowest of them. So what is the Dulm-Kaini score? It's 10.3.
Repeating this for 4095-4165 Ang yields 8.87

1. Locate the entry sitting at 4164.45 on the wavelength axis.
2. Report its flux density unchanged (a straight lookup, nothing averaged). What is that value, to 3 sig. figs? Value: 11.6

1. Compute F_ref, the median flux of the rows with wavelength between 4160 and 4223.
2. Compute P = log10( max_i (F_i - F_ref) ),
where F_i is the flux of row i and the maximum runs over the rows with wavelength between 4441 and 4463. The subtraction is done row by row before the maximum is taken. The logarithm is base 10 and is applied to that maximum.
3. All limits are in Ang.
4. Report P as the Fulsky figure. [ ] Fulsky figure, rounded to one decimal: 0.2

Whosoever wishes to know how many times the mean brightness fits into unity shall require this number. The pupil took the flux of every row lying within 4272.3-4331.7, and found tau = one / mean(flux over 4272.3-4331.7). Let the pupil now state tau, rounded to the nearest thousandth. 0.104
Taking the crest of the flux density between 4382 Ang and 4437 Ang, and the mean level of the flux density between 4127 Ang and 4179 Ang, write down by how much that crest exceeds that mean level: 1.2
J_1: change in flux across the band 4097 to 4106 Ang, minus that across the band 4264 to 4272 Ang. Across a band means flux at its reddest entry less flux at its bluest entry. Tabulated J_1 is 2.29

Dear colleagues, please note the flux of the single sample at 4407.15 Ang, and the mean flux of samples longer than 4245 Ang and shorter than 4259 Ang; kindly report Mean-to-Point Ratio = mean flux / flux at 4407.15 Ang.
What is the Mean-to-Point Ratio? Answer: 0.955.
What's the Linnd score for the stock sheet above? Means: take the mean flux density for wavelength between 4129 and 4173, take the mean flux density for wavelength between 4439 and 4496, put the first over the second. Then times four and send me 3.6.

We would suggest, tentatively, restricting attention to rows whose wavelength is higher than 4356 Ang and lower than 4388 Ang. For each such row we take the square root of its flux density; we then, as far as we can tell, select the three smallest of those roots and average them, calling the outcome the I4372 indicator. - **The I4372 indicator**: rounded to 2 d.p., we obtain 3.18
